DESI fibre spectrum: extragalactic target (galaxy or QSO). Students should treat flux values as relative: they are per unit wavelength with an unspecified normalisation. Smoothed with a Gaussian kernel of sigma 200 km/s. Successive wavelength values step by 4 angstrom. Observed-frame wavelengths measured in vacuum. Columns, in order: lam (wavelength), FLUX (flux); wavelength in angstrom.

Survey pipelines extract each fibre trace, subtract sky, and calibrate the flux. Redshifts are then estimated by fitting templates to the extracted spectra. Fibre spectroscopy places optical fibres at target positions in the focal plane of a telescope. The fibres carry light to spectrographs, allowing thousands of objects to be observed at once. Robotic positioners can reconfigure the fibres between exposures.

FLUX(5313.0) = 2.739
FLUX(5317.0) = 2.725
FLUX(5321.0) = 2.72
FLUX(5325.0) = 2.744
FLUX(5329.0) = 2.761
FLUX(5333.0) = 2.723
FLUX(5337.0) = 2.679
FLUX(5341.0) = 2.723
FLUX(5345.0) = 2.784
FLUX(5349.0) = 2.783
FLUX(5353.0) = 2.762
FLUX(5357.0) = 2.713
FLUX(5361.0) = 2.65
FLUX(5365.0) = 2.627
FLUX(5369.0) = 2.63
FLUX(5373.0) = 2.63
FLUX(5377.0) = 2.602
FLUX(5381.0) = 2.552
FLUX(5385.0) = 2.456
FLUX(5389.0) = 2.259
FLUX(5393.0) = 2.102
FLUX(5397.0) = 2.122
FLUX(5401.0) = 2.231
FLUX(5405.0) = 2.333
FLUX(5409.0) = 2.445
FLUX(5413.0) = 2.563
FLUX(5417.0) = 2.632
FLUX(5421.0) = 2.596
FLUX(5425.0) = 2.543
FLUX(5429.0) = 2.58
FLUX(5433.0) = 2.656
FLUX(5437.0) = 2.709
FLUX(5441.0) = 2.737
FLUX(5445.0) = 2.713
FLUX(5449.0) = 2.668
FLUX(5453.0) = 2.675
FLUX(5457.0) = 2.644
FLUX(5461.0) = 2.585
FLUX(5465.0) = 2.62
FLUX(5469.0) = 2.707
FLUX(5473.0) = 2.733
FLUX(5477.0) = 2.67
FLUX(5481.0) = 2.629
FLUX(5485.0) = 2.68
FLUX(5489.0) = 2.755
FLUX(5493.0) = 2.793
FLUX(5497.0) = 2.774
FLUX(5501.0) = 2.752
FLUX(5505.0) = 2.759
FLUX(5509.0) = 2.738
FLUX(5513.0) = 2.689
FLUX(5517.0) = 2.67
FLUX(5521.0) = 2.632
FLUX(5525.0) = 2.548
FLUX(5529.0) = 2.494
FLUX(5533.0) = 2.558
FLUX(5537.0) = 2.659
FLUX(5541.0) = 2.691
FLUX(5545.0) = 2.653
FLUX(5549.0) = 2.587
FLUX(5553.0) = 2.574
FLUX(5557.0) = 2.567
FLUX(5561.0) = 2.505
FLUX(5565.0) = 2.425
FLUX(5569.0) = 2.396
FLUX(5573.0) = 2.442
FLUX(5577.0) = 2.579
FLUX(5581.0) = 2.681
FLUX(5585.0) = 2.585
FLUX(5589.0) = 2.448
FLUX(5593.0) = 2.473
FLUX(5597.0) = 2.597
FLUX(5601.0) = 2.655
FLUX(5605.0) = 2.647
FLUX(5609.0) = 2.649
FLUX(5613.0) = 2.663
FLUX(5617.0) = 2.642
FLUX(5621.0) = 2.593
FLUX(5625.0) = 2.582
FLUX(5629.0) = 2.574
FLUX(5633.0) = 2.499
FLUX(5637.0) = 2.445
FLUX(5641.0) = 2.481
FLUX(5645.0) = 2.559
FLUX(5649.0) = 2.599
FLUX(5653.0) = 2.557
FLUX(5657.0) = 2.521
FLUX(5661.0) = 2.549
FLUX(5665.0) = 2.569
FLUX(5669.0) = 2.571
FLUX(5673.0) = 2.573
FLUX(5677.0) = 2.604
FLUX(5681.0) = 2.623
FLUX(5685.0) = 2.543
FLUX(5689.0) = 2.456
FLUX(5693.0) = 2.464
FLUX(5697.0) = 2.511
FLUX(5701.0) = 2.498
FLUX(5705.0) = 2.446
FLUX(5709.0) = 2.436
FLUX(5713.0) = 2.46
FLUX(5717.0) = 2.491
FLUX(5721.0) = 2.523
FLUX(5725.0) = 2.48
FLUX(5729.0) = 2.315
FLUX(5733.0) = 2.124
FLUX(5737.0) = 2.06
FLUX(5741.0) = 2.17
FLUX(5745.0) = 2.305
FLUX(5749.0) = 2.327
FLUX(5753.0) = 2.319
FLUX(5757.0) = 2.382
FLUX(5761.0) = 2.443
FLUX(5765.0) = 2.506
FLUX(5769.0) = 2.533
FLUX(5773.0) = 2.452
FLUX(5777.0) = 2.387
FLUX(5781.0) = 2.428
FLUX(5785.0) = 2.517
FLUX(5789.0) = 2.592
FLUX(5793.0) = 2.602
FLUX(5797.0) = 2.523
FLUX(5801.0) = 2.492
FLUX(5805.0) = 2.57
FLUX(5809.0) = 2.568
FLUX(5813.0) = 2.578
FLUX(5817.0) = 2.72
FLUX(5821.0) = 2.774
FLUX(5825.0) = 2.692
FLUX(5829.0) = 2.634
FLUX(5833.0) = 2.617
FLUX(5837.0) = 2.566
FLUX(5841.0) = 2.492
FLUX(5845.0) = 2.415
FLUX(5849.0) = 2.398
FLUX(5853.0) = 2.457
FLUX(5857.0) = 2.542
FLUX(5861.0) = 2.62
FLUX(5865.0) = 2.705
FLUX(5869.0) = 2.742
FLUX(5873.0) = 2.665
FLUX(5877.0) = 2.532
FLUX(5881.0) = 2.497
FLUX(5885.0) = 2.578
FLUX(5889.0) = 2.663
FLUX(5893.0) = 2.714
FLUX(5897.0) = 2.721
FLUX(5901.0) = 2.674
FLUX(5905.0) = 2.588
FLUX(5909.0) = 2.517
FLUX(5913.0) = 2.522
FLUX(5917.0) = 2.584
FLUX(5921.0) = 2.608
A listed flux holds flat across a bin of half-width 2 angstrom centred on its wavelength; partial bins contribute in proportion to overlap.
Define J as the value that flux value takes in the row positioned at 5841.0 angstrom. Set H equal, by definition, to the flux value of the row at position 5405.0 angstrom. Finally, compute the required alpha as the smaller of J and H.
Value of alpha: 2.33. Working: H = 2.333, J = 2.492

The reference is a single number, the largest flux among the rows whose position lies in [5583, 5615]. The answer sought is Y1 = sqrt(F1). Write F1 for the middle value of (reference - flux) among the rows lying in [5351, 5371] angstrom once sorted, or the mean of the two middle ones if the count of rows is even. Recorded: 0.11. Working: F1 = 0.01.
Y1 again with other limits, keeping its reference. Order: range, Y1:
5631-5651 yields 0.40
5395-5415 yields 0.57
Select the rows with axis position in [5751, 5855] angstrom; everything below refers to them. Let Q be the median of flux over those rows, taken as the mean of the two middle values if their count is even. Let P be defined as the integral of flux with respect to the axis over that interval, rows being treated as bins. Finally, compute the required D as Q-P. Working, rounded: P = 262.6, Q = 2.52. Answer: -260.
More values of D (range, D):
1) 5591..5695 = -264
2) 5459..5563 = -273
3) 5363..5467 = -261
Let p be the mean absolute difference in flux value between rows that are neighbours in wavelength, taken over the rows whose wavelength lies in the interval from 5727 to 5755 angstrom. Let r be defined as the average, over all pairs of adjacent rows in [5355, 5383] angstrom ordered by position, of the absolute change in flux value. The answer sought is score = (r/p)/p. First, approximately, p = 0.0883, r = 0.03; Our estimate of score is 4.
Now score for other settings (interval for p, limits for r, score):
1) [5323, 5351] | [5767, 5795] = 52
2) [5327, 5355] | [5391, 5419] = 73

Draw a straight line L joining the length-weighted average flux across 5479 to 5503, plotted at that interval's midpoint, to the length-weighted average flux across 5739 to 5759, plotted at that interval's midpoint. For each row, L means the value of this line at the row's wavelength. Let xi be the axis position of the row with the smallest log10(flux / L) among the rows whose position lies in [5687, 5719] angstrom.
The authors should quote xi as 5689.0 angstrom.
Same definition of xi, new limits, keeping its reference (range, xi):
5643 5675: 5657.0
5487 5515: 5513.0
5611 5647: 5637.0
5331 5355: 5337.0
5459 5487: 5461.0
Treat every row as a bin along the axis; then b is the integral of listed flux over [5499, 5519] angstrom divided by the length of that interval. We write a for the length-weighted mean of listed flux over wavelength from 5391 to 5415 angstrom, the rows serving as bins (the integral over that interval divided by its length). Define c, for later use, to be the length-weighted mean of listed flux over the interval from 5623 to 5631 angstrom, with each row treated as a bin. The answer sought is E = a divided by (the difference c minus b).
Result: -16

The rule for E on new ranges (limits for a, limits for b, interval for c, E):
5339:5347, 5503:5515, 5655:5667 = -15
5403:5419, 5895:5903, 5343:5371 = 262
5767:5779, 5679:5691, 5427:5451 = 18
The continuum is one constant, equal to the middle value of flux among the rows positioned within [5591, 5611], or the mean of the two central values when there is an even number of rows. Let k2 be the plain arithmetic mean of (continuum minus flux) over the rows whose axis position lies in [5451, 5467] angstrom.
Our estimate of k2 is 0.02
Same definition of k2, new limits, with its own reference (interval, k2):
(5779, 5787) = 0.17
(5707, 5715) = 0.20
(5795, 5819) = 0.07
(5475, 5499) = -0.07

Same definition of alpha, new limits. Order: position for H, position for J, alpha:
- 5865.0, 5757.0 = 2.38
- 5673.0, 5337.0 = 2.57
